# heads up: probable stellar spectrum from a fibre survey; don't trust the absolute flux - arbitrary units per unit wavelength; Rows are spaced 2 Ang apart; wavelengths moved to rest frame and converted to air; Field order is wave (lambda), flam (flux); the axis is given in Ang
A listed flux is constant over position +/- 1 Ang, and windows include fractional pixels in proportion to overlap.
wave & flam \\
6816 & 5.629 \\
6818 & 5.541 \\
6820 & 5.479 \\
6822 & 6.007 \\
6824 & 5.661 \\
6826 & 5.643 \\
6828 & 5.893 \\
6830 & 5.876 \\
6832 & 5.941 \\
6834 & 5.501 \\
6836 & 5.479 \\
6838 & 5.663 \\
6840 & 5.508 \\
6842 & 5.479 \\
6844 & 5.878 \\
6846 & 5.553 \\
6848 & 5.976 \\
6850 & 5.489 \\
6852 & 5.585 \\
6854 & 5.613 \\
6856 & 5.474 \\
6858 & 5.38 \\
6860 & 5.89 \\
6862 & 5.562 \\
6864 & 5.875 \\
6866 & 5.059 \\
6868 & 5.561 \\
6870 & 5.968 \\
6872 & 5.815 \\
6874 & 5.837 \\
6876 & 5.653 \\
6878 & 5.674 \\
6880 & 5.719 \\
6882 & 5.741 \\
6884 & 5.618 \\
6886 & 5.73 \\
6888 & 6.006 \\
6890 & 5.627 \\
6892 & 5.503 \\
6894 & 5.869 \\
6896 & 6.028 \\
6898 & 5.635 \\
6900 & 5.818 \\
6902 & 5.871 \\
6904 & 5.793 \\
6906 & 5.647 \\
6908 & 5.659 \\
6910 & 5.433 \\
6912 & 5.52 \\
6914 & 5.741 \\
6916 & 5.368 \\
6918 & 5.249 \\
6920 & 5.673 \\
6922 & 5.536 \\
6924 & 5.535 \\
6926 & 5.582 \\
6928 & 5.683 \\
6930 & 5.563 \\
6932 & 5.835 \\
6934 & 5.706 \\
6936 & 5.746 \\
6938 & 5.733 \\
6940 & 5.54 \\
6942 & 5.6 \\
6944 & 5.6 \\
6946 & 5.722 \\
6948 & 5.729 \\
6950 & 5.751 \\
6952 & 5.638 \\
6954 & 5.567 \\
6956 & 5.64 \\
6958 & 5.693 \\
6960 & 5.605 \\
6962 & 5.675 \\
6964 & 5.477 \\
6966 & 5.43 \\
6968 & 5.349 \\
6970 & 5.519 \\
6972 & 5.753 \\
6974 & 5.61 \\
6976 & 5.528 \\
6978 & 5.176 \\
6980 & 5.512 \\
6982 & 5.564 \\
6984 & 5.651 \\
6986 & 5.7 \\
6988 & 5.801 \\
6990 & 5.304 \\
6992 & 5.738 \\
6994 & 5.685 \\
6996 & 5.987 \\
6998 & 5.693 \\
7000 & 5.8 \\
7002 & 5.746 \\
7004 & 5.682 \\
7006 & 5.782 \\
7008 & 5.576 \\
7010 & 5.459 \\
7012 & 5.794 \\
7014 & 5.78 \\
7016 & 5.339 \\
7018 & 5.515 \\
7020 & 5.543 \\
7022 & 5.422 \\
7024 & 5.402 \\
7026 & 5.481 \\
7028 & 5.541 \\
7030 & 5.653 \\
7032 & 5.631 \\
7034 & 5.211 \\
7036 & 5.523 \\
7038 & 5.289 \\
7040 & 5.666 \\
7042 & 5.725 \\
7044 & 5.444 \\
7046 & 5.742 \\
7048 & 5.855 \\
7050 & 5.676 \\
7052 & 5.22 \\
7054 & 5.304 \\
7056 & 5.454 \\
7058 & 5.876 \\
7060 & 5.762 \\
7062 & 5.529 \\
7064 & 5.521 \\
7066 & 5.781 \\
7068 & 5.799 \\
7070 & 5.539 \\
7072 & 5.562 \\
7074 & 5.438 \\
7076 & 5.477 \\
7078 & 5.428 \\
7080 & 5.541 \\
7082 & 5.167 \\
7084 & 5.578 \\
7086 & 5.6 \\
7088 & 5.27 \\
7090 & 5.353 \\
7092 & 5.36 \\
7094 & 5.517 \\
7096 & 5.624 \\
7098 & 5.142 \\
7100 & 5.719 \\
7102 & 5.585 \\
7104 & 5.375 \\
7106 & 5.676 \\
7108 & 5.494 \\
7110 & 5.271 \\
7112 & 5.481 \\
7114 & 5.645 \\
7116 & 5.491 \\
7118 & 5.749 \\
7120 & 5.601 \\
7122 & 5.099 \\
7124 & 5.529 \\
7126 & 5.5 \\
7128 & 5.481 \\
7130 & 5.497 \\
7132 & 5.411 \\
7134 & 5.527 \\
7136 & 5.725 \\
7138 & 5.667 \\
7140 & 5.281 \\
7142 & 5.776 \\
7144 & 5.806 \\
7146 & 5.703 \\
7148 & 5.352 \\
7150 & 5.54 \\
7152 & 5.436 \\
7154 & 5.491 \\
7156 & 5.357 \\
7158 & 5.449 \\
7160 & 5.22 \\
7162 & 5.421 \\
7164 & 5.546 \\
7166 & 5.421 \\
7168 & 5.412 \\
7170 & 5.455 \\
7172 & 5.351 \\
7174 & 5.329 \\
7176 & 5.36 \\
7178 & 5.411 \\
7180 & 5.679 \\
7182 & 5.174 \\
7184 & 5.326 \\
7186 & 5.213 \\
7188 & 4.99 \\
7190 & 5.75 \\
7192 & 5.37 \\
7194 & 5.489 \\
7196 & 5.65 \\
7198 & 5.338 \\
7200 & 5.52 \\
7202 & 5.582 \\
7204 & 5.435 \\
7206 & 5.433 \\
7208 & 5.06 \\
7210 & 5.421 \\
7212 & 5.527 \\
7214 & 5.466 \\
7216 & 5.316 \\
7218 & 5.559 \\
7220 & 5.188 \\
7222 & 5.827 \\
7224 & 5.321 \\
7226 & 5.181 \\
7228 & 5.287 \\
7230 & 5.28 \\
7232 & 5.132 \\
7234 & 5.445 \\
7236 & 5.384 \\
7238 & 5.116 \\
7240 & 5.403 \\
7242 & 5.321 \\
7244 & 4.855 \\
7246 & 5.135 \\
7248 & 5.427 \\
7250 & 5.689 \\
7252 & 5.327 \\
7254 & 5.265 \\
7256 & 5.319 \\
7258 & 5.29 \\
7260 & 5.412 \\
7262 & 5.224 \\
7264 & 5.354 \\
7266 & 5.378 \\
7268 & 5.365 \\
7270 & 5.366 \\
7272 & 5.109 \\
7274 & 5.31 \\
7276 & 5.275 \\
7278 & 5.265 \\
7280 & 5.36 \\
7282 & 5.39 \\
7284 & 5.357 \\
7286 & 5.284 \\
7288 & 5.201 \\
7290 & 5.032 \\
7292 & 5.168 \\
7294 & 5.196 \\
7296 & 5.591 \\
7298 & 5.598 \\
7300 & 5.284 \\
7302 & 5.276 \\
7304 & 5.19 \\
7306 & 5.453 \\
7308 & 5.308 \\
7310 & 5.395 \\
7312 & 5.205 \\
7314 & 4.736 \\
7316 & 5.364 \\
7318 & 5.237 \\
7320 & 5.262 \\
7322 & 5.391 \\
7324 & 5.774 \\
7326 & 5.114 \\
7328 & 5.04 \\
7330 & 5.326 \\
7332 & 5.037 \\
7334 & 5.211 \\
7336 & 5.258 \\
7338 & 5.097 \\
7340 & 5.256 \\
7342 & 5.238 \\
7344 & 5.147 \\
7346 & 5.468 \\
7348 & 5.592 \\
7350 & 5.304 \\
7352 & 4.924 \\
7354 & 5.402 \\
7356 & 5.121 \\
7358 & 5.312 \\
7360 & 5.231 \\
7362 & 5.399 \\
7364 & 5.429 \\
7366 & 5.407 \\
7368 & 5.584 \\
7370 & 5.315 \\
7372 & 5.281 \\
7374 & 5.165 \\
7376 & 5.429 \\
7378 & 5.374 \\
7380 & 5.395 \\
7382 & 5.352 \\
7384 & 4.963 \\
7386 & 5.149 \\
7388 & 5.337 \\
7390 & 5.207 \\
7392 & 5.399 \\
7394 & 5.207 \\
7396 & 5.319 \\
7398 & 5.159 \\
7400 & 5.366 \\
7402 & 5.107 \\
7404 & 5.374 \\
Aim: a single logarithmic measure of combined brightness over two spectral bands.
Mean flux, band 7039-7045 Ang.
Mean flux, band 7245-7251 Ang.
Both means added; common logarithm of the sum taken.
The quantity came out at 1.043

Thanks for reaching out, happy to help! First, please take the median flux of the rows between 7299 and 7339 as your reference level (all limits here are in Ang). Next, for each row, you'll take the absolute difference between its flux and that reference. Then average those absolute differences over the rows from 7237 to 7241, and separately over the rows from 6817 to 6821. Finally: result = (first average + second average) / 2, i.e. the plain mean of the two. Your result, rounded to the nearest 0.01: 0.20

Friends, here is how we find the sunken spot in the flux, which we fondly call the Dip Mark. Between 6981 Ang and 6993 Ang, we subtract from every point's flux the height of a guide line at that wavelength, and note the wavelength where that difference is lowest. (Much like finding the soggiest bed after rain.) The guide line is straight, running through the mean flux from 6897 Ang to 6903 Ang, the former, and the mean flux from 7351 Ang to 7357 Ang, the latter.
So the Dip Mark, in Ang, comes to 6990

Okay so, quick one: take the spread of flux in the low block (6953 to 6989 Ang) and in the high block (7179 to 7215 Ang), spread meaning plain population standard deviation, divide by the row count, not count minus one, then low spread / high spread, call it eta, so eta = 0.73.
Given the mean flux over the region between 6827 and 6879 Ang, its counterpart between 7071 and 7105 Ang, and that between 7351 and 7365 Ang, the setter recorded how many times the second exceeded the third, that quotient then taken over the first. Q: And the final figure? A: 0.183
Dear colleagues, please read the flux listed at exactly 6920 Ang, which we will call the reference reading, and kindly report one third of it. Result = 1.89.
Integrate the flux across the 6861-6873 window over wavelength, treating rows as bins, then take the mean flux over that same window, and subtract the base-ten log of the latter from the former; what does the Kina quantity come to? 66.9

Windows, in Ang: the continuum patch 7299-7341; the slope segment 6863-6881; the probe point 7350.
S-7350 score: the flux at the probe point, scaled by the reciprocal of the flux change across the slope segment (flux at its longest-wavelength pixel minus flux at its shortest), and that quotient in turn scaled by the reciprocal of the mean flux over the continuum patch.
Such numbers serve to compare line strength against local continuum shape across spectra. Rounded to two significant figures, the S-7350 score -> -6.5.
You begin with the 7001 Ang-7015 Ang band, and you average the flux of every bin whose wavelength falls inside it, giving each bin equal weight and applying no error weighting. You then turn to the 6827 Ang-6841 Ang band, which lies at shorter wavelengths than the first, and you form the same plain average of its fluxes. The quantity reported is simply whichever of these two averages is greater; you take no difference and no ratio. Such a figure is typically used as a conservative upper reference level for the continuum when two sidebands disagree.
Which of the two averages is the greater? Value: 5.69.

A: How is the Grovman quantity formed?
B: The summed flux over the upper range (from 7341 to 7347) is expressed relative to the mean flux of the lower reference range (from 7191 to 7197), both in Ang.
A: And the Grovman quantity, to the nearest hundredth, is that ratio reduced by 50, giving -47.12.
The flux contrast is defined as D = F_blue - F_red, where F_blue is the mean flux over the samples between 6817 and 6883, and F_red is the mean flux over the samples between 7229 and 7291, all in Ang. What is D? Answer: 0.37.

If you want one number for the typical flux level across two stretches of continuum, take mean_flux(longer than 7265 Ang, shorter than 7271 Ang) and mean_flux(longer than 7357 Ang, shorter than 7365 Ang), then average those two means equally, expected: 5.36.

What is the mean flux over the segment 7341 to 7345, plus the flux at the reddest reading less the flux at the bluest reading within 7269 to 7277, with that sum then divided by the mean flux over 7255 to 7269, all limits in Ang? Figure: 0.96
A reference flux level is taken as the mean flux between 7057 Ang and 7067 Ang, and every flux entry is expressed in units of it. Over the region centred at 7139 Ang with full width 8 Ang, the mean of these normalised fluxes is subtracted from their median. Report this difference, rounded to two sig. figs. 0.015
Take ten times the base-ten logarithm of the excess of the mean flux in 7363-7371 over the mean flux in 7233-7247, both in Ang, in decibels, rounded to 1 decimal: -7.1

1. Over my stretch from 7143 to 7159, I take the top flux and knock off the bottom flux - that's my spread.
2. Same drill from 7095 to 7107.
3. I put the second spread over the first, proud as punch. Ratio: 1.3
